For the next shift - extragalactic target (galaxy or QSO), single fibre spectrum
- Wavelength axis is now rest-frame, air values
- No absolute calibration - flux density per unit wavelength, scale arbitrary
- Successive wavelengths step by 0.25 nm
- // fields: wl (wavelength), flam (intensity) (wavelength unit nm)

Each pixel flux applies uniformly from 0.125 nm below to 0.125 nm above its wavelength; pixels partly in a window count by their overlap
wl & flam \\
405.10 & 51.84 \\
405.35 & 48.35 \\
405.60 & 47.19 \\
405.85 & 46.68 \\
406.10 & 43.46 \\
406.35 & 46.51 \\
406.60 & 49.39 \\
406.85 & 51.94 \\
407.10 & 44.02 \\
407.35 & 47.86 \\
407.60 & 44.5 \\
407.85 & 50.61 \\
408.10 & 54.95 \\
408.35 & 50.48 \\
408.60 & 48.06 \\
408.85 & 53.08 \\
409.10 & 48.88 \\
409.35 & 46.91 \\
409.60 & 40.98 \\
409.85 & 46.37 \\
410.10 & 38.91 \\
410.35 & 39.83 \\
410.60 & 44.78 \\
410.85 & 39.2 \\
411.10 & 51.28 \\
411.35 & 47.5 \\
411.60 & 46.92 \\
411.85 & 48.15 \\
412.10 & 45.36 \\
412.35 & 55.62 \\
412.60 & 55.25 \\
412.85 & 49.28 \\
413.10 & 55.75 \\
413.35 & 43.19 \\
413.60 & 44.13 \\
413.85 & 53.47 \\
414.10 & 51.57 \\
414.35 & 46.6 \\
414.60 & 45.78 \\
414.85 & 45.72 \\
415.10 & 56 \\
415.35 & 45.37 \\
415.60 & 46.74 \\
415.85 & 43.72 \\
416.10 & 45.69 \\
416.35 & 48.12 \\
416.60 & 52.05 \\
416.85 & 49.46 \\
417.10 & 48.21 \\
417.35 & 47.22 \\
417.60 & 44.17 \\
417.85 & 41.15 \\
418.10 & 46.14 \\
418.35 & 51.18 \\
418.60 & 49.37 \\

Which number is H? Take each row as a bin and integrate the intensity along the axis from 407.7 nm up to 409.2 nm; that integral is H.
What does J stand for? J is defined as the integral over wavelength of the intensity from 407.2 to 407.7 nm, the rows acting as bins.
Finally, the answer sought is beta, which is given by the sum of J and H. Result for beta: 99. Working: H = 76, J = 23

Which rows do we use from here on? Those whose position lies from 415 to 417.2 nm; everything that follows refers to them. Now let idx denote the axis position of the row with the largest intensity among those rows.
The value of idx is 415.10 nm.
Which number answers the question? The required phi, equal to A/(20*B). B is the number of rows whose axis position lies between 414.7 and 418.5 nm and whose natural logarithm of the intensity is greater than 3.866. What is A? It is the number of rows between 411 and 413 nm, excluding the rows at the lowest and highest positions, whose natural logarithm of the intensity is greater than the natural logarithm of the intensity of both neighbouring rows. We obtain 0.017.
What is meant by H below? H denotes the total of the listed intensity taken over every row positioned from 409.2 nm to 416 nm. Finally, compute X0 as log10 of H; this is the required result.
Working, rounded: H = 1274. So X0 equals 3.1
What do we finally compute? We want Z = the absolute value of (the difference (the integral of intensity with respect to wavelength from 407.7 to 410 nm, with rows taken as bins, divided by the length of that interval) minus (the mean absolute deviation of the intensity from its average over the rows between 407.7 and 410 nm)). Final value 45.8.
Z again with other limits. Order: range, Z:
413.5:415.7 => 44.9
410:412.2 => 41.2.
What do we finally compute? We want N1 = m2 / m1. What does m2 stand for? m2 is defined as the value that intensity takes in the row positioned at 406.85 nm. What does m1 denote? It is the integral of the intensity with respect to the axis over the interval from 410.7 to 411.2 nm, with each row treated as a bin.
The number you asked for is 2.3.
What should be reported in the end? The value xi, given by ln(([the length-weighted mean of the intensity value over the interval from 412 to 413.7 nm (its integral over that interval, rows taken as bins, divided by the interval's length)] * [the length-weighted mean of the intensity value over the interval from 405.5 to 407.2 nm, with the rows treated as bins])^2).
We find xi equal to 15.5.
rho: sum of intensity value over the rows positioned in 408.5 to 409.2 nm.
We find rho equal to 150.0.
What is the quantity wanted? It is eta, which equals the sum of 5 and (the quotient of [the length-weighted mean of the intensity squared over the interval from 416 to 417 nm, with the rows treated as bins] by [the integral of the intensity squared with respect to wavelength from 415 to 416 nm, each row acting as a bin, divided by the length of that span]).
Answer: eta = 6.04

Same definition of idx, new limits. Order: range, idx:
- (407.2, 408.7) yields 408.10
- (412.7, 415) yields 413.10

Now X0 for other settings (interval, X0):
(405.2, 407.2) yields 2.6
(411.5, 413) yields 2.5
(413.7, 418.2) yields 2.9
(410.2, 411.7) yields 2.4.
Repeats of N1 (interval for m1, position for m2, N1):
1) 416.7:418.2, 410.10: 0.6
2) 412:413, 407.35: 0.9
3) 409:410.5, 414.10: 0.8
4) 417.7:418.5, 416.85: 1.3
